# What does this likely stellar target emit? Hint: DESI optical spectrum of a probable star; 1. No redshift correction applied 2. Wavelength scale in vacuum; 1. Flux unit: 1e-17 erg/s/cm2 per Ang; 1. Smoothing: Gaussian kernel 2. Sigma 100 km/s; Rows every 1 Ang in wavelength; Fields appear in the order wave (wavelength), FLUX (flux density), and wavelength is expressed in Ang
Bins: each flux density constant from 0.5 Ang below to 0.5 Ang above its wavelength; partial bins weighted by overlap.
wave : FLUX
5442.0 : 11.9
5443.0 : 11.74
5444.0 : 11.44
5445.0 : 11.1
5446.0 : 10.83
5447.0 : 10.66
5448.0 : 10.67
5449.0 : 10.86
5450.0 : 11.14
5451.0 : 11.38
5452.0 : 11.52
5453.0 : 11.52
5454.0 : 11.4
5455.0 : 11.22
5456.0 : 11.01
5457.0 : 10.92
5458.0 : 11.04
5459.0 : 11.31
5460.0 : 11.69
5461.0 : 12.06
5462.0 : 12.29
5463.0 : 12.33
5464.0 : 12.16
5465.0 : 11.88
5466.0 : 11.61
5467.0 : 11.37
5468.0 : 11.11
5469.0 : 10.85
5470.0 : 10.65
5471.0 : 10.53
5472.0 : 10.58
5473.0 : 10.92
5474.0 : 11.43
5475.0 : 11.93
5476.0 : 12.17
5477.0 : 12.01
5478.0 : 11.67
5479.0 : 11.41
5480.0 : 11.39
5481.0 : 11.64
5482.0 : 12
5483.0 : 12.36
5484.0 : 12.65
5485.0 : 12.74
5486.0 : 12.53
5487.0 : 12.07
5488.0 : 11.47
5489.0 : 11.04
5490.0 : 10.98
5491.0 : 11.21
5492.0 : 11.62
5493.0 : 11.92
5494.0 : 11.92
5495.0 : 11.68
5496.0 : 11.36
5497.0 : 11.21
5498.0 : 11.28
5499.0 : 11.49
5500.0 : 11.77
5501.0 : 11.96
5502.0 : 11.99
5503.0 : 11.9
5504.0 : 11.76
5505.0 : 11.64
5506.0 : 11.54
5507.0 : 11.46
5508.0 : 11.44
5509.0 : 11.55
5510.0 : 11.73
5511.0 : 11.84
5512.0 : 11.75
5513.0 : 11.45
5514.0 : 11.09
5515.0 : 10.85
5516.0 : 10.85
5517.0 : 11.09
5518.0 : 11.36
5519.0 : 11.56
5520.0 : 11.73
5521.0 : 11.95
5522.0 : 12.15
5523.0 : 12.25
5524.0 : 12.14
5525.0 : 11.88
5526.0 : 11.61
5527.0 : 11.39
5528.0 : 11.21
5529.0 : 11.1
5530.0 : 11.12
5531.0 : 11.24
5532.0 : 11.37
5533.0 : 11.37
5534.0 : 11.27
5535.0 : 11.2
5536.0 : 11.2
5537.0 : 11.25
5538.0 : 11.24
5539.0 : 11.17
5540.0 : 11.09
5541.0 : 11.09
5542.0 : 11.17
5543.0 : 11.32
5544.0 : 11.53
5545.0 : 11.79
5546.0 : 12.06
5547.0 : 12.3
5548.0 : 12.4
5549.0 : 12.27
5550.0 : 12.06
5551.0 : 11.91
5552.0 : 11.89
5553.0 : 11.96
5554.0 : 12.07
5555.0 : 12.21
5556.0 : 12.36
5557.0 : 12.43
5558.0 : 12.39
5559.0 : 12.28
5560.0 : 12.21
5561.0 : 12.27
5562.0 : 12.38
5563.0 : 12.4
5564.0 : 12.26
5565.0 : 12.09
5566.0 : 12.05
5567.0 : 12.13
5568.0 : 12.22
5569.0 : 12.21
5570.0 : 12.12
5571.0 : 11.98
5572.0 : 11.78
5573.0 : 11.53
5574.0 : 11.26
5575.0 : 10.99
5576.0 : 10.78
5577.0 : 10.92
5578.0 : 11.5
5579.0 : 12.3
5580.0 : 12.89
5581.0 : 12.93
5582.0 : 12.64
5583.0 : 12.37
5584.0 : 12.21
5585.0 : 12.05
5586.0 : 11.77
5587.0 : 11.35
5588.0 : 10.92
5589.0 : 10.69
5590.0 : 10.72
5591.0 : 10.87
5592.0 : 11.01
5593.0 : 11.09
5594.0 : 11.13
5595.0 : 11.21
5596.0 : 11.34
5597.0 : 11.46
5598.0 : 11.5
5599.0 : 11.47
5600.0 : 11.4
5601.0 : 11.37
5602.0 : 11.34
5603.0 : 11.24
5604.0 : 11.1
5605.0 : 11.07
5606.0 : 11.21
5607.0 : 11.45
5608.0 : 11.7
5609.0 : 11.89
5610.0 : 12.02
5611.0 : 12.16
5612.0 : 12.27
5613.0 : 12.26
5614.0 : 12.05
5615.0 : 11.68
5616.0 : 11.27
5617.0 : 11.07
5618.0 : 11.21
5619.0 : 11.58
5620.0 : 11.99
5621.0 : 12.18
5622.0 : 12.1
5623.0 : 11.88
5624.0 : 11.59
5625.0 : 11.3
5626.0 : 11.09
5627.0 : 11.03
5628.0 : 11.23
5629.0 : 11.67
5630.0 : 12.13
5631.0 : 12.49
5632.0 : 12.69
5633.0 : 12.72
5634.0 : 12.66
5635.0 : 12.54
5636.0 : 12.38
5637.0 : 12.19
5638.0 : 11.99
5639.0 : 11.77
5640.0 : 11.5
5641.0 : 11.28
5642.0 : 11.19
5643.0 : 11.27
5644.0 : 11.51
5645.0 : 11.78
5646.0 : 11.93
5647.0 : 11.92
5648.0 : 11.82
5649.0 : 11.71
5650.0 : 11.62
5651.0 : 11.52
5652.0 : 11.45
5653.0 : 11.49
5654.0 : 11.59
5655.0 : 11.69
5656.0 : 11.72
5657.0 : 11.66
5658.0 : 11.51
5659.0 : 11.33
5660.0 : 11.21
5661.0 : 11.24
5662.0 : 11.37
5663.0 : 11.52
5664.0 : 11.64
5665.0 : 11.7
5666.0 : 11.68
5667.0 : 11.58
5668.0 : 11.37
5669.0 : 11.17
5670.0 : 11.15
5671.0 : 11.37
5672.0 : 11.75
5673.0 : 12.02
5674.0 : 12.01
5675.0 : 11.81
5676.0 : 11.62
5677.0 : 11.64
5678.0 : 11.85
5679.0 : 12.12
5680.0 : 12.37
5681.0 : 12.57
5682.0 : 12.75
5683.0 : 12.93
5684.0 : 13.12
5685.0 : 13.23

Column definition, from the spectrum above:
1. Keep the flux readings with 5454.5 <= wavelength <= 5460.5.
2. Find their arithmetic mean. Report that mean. 11.2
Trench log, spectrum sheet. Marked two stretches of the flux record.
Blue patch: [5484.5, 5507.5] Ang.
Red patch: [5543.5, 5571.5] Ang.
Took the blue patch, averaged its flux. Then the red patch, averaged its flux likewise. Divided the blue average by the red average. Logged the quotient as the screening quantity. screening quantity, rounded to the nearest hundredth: 0.96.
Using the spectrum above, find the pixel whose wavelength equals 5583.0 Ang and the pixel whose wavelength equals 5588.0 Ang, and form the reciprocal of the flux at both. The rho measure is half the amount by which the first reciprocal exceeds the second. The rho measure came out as -0.0054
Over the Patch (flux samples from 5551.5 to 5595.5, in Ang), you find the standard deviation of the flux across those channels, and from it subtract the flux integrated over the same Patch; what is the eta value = -520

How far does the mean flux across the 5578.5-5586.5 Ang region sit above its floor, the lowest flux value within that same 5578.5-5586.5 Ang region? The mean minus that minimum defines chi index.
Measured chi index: 0.6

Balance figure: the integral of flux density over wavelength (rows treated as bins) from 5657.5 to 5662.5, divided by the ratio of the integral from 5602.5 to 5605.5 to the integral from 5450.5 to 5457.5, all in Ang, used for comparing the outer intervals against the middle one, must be 134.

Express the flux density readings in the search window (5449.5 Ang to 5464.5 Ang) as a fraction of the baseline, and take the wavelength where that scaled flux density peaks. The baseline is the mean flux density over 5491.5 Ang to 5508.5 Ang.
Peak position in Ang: 5463.0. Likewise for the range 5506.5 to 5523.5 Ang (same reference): 5523.0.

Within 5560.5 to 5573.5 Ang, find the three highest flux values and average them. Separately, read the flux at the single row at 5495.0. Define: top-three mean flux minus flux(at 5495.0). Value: 0.7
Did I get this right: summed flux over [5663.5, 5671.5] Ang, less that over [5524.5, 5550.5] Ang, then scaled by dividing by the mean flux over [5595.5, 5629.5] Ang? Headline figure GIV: -18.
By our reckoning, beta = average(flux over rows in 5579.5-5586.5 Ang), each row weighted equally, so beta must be 12.4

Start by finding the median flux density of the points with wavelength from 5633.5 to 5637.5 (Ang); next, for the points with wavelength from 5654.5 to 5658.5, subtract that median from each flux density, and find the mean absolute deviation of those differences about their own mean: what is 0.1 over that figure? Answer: 1.5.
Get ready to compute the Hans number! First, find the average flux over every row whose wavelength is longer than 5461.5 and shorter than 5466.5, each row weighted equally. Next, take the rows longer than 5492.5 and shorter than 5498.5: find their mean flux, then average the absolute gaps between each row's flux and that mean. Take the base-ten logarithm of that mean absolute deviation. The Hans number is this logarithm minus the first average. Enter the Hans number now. -12.61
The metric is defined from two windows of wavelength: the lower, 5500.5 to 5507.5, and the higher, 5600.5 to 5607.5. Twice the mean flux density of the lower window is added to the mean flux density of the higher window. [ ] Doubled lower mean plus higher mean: 34.8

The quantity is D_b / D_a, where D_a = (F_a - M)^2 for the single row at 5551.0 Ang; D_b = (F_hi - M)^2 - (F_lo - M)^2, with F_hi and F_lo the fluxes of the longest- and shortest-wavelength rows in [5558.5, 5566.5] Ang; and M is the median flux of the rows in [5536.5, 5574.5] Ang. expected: -1.9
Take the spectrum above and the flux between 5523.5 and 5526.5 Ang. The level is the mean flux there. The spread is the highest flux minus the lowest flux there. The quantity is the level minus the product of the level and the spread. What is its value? 5.6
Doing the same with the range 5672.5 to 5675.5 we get 9.4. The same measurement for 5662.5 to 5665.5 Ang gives 9.5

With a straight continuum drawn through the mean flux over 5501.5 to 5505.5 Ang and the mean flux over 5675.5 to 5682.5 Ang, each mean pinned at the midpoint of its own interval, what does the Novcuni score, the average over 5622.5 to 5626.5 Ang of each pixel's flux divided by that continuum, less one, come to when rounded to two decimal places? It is -0.05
